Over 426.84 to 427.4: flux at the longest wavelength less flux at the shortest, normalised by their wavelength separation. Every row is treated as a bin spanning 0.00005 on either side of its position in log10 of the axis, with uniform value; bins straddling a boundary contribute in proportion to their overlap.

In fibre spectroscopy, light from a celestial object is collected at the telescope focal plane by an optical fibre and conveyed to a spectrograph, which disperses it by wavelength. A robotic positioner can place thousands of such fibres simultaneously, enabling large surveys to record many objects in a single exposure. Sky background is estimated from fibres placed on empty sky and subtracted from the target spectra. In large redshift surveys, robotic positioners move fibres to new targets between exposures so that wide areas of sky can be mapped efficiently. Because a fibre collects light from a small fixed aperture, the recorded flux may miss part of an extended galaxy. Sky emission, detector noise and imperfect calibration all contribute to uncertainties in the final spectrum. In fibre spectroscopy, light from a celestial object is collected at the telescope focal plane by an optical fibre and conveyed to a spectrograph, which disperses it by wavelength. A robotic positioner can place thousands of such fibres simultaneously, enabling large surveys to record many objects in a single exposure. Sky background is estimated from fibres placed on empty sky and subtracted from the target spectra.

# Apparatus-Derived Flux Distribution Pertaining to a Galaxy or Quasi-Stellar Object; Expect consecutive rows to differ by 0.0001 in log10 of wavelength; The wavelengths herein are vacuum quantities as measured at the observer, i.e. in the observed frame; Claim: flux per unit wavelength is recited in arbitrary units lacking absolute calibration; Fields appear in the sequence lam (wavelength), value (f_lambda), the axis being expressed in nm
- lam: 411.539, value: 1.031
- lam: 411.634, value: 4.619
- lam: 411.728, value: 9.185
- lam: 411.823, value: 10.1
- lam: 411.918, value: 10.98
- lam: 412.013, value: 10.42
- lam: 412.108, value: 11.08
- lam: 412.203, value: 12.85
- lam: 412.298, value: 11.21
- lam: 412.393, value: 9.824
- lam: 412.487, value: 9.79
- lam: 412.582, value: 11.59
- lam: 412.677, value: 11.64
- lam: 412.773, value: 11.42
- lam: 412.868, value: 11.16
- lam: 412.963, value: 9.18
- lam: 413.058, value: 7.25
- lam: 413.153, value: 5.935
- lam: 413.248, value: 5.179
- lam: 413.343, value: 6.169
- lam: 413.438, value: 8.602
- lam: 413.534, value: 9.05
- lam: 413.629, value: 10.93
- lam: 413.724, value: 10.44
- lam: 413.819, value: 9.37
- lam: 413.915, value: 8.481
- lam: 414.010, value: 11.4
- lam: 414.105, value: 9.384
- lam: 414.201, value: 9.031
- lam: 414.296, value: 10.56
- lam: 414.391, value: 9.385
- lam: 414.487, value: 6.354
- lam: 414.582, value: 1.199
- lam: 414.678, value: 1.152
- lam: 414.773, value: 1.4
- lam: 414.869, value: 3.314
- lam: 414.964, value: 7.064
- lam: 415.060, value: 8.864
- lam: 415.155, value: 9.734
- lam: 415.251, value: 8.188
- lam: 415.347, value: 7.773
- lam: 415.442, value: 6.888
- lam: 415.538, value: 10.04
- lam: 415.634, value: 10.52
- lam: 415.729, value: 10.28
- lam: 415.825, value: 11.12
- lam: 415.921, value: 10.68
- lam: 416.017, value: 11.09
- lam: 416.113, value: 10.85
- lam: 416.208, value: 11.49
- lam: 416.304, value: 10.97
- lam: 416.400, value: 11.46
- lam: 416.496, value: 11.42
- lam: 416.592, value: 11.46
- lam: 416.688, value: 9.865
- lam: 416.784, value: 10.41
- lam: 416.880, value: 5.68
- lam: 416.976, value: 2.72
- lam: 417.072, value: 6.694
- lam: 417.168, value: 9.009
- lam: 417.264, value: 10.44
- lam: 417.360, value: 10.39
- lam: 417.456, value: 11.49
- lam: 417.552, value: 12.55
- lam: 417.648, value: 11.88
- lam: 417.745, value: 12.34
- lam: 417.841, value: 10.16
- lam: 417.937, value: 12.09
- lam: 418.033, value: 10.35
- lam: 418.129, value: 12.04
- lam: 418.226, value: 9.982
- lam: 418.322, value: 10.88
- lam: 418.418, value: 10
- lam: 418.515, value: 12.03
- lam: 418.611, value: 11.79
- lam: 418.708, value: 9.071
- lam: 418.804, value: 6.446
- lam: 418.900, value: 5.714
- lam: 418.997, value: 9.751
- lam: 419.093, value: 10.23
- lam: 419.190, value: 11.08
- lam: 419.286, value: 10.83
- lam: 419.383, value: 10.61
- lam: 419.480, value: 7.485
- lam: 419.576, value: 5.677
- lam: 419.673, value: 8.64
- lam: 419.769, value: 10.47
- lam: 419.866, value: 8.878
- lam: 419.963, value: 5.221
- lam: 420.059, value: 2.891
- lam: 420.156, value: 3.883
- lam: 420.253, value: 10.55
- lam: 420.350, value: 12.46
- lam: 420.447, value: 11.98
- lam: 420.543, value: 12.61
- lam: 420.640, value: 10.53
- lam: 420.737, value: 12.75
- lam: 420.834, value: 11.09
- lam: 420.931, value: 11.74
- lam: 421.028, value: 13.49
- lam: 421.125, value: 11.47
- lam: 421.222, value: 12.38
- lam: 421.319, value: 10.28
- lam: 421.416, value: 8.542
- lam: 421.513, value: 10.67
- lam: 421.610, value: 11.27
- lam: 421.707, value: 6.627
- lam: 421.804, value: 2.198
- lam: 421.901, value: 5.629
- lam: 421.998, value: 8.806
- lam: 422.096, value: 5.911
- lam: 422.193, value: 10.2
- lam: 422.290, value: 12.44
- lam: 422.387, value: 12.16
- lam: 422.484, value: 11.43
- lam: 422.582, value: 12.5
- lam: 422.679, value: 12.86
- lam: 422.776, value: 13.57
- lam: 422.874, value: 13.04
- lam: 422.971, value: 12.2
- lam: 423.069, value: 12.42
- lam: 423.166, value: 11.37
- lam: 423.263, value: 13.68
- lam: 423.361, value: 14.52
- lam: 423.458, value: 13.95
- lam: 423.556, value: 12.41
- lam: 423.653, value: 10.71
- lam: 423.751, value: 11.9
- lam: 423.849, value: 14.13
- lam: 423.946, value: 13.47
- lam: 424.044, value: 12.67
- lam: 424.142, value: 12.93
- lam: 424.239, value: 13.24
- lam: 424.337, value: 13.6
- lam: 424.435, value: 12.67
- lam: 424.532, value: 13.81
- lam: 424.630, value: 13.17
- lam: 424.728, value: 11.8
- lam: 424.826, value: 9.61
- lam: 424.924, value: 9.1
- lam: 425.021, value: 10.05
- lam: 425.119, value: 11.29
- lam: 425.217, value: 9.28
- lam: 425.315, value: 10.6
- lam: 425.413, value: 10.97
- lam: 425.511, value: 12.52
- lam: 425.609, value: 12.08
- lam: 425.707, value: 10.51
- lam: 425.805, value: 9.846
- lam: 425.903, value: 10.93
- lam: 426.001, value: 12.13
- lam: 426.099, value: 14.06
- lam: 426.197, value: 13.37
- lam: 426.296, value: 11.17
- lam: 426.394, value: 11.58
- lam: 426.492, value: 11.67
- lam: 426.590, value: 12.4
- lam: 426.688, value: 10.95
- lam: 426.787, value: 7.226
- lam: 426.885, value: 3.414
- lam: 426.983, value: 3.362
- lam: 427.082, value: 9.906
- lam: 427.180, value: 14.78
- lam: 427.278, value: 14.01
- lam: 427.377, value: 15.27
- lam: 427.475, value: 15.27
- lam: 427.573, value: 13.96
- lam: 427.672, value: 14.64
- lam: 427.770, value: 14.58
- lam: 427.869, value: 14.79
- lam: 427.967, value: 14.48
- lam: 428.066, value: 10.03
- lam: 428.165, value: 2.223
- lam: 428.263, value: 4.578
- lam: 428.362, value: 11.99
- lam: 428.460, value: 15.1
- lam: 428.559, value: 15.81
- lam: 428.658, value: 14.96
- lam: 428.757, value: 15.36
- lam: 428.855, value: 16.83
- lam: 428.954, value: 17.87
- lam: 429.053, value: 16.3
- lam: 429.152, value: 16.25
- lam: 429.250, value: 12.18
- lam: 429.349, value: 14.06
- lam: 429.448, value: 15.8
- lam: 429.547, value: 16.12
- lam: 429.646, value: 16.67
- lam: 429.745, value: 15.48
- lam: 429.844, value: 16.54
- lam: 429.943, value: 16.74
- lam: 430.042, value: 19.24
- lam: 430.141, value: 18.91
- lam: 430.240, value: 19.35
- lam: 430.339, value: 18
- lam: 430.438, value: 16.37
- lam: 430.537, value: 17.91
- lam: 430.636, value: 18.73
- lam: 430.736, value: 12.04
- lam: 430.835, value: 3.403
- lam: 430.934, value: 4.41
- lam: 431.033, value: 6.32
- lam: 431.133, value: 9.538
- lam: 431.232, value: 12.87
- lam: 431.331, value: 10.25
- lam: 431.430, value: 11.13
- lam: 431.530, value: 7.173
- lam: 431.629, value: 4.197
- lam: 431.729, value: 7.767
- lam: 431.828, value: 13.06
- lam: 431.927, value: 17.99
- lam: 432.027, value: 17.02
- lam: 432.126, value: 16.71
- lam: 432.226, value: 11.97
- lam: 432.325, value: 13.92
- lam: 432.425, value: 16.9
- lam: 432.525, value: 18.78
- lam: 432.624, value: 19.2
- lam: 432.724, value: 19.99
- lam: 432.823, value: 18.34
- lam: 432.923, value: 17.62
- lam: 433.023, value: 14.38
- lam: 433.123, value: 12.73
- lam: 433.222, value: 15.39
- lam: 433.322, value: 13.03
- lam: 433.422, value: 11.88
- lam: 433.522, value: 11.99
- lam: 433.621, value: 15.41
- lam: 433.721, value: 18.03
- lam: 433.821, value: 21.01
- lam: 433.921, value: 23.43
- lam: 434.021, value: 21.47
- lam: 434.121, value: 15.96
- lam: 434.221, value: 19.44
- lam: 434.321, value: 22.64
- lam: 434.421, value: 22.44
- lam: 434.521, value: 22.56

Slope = 24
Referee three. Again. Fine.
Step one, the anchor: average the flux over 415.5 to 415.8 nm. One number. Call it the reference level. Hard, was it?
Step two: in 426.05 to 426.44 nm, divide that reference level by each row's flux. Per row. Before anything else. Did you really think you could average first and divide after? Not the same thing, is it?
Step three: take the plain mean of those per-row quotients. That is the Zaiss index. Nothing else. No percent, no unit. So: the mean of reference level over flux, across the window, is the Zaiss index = 0.83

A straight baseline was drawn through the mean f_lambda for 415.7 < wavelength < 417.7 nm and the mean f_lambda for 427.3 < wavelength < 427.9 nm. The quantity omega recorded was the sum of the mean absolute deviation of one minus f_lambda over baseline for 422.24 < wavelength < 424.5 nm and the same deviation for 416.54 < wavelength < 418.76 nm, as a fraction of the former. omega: 3.8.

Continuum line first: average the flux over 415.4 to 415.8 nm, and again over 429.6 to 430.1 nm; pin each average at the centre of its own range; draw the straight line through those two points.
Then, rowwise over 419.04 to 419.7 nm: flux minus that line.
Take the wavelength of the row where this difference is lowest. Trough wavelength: 419.576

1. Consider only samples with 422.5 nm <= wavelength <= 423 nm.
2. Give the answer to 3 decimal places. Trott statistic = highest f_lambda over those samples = 13.570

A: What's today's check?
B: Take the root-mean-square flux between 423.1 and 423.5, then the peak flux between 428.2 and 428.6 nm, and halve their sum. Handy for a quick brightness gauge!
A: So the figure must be 14.6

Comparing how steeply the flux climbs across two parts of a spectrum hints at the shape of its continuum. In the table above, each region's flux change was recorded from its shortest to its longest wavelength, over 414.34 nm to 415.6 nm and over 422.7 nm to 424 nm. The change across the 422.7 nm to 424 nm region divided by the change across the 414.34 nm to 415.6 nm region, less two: -2.2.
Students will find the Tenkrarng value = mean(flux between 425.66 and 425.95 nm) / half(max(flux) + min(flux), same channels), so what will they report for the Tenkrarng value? 1.00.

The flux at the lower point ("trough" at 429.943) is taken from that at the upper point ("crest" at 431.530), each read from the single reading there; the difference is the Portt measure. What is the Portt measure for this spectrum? -10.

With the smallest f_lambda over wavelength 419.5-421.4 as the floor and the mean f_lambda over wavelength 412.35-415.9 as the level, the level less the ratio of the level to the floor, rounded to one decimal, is 5.5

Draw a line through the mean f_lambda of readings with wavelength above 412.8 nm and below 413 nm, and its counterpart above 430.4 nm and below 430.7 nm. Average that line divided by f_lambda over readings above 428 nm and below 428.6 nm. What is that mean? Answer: 2.7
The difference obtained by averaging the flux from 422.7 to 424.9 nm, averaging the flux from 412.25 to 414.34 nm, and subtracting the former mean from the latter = -3.3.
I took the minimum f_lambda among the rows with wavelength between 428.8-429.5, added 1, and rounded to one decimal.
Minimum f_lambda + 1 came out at 13.2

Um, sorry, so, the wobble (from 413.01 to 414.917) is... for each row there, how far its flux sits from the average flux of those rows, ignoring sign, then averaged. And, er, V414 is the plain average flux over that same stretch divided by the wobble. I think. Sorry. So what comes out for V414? 2.7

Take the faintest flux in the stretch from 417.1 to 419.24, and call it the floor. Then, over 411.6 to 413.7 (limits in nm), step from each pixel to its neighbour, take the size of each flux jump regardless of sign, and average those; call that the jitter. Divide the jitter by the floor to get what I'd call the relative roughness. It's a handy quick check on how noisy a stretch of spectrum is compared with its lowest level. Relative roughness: 0.2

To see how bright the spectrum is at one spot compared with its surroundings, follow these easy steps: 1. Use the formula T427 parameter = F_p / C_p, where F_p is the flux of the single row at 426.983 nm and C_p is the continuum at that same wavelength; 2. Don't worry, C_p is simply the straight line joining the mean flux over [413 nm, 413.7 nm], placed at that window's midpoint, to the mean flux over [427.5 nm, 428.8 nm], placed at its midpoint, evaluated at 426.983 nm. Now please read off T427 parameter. 0.28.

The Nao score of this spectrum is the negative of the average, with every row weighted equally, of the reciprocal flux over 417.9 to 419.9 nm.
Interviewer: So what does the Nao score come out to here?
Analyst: -0.11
